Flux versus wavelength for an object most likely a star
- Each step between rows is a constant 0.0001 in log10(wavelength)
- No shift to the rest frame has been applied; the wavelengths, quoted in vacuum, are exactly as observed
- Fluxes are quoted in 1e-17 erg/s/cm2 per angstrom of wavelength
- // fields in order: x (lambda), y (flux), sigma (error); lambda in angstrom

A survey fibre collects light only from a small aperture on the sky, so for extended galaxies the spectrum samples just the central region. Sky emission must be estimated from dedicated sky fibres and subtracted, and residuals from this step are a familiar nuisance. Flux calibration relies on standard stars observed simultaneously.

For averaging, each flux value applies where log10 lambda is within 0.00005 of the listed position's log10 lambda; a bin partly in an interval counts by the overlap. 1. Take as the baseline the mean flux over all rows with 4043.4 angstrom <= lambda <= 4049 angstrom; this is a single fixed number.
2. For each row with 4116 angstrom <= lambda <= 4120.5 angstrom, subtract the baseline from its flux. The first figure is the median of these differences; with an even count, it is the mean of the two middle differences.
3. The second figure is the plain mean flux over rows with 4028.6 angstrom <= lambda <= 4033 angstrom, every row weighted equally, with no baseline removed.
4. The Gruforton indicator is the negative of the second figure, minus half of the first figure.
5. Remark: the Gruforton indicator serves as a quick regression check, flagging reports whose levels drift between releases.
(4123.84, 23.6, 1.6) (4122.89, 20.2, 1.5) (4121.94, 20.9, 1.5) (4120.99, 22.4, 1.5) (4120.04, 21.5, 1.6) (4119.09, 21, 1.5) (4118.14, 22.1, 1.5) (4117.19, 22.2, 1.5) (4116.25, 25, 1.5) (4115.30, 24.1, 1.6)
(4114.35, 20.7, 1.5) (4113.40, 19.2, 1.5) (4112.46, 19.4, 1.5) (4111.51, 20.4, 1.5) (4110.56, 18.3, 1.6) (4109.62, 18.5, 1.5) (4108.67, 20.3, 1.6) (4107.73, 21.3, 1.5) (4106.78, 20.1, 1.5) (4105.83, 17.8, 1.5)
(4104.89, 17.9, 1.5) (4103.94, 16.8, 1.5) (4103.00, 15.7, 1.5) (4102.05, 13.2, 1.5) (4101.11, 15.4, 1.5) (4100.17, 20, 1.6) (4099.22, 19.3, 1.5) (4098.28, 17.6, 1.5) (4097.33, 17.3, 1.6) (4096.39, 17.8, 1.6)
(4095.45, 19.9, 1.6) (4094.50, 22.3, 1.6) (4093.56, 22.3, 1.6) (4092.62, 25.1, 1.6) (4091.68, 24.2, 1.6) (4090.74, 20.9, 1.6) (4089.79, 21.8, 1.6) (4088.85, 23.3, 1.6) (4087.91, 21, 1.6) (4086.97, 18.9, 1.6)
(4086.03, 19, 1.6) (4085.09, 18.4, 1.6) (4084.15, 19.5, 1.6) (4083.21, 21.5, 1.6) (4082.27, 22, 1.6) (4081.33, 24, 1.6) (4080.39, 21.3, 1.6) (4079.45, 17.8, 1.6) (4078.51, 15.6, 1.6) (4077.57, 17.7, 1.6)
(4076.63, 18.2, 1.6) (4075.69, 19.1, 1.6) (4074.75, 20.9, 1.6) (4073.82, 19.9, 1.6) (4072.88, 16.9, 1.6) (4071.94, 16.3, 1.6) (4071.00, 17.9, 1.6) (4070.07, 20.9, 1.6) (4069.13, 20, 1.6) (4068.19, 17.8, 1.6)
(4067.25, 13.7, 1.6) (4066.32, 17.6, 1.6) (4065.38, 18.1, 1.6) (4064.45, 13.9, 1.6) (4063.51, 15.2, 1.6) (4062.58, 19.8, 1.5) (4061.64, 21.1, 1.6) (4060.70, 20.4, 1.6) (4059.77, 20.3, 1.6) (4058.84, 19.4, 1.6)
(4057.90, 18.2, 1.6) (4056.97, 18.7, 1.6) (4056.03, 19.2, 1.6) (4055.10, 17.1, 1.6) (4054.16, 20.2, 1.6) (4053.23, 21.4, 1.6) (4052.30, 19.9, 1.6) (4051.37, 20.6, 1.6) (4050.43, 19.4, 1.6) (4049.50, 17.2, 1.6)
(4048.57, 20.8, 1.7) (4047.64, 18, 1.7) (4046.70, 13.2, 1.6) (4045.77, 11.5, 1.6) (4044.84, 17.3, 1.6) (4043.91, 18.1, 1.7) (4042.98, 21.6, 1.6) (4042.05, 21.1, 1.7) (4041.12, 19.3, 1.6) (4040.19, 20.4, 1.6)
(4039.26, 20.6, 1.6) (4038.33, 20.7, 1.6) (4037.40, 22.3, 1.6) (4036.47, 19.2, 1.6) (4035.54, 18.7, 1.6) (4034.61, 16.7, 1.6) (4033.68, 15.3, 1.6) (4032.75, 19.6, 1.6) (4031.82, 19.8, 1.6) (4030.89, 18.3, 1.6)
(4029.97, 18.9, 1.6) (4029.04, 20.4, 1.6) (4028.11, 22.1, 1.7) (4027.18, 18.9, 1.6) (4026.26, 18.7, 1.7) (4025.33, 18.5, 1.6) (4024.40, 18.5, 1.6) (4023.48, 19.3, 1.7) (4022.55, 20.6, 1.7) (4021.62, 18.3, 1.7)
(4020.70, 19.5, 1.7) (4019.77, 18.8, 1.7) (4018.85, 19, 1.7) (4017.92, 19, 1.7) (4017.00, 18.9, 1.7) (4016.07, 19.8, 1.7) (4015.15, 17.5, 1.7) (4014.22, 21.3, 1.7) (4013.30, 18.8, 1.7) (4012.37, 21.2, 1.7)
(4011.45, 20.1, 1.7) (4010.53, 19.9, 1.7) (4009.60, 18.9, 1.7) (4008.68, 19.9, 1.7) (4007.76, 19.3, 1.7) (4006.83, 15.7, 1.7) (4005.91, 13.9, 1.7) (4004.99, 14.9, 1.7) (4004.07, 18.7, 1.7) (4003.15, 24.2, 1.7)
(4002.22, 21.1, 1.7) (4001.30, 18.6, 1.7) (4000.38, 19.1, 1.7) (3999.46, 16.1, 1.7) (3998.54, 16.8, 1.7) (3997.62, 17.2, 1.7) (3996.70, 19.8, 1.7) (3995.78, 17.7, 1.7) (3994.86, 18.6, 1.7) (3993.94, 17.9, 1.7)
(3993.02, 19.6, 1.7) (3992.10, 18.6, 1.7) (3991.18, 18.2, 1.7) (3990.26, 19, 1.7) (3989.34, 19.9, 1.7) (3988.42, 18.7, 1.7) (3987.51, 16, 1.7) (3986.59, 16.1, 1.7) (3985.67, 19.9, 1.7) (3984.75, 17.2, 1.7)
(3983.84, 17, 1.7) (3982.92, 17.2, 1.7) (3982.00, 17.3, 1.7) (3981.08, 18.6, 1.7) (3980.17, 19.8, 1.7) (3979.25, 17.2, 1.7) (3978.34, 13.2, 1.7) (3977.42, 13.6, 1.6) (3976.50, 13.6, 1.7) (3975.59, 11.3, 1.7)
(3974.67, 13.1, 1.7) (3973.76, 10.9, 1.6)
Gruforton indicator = -22.2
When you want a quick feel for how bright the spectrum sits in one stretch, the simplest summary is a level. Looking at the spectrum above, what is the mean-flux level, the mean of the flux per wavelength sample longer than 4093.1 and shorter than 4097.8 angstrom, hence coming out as 19.9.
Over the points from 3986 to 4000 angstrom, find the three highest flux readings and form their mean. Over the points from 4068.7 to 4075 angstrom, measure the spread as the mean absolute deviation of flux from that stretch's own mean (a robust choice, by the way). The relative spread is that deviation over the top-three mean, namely 0.084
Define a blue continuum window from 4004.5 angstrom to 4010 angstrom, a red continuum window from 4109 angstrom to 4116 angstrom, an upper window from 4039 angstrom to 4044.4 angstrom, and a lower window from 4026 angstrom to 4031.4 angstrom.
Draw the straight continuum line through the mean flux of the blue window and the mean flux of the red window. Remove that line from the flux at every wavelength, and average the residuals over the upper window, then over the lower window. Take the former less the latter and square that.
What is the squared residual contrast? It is 0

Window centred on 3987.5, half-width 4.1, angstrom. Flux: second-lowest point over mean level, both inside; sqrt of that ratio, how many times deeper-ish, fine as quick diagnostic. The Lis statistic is 0.95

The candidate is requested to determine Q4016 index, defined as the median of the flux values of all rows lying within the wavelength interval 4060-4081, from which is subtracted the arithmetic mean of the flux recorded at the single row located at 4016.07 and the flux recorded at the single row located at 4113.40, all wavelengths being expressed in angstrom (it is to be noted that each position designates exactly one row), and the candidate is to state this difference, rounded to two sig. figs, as -1.5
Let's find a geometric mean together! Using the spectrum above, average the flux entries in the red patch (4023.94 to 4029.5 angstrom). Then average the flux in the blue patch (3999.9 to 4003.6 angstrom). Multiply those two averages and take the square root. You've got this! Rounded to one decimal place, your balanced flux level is 20.1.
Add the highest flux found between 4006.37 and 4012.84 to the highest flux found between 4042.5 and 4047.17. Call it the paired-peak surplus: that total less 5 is 37.8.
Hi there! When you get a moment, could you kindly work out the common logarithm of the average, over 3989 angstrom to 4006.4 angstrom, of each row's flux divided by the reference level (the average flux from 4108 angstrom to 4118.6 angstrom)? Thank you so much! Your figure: -0.056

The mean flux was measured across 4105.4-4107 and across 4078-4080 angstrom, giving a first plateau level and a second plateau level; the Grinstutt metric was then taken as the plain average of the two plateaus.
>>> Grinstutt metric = 17.8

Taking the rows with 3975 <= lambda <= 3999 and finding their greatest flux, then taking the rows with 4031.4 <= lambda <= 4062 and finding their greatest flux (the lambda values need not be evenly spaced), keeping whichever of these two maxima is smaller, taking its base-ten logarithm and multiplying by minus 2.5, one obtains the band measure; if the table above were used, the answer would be -3.25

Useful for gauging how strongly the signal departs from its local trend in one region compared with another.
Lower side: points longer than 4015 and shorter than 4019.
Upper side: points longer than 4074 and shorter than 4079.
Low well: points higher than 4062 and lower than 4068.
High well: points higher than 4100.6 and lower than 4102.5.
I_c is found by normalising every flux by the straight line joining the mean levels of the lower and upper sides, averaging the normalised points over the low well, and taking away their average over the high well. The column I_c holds 0.10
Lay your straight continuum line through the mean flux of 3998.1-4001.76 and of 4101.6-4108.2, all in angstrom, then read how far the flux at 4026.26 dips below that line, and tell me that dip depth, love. -1.1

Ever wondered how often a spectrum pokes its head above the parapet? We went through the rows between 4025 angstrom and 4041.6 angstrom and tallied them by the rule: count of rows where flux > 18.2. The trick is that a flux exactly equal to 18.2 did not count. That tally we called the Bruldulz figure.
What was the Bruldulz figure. 16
